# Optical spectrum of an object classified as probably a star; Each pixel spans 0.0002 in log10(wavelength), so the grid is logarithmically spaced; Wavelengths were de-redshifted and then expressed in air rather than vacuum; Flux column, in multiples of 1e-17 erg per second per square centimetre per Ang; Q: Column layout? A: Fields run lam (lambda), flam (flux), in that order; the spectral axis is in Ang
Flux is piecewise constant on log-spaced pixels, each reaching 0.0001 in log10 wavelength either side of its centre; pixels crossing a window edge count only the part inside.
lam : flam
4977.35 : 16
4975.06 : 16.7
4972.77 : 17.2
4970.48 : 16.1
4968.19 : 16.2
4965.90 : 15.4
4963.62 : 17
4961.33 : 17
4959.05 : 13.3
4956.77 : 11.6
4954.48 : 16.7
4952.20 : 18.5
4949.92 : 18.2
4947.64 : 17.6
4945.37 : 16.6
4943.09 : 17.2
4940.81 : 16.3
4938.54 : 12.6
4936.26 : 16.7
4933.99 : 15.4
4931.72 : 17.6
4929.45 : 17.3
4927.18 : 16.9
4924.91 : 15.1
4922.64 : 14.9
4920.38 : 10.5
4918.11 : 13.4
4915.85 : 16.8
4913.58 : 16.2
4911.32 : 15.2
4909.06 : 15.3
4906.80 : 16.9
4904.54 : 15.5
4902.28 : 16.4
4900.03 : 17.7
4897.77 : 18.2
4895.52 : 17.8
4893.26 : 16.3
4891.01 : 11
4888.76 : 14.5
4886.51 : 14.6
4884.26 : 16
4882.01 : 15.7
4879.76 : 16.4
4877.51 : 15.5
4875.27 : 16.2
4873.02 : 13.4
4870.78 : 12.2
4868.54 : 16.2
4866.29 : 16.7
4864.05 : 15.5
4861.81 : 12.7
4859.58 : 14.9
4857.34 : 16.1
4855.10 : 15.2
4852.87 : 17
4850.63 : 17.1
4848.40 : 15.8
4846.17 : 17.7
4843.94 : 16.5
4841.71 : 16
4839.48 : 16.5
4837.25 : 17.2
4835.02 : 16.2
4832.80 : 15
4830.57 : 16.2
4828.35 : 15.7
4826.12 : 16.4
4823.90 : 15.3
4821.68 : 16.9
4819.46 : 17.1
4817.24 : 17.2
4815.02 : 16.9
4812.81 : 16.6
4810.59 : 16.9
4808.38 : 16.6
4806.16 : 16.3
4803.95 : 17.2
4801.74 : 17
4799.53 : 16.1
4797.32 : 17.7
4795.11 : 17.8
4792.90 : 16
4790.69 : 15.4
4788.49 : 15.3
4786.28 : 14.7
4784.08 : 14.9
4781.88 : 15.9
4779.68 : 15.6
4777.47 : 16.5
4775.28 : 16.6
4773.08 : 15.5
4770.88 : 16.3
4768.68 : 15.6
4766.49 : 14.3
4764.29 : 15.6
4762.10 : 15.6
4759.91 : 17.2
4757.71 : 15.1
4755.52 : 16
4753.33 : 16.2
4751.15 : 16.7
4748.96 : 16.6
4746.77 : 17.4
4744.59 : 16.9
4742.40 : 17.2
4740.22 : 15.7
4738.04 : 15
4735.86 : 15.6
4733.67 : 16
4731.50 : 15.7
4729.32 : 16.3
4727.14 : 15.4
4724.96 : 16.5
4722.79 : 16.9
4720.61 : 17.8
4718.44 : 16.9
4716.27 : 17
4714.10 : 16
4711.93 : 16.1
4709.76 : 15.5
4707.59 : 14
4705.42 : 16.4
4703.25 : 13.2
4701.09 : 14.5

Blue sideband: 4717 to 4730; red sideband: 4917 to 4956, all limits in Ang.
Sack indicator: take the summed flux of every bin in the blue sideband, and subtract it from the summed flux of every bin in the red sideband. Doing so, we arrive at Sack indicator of 172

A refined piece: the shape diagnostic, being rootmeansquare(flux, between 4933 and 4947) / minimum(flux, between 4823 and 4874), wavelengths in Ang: 1.30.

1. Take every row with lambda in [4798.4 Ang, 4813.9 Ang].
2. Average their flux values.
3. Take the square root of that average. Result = 4.08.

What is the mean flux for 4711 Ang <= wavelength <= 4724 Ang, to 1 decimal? 16.8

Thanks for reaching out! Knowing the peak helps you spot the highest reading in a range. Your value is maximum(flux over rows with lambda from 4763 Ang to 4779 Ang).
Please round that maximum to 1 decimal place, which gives 16.6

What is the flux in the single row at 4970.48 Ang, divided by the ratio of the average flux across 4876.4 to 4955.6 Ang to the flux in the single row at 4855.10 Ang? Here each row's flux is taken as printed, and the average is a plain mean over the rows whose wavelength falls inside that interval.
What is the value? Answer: 15.4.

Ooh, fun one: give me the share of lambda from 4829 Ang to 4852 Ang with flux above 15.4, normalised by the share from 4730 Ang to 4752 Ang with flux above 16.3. 1.80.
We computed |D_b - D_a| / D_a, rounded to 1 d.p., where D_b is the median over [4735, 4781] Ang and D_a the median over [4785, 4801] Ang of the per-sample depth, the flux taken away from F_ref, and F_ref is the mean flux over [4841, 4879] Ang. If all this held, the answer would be 0.0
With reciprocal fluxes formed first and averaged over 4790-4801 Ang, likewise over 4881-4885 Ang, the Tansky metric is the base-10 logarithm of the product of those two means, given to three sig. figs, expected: -2.42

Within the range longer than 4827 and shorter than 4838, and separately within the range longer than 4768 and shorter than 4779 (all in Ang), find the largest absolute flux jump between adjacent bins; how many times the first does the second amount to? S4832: 0.92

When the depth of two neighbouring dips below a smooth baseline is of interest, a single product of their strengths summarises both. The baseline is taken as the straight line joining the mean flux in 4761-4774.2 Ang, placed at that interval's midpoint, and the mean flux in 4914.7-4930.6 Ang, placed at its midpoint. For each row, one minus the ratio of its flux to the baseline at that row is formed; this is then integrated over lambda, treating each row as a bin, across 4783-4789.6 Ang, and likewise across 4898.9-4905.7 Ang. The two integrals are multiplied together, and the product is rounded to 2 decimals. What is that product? -0.13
